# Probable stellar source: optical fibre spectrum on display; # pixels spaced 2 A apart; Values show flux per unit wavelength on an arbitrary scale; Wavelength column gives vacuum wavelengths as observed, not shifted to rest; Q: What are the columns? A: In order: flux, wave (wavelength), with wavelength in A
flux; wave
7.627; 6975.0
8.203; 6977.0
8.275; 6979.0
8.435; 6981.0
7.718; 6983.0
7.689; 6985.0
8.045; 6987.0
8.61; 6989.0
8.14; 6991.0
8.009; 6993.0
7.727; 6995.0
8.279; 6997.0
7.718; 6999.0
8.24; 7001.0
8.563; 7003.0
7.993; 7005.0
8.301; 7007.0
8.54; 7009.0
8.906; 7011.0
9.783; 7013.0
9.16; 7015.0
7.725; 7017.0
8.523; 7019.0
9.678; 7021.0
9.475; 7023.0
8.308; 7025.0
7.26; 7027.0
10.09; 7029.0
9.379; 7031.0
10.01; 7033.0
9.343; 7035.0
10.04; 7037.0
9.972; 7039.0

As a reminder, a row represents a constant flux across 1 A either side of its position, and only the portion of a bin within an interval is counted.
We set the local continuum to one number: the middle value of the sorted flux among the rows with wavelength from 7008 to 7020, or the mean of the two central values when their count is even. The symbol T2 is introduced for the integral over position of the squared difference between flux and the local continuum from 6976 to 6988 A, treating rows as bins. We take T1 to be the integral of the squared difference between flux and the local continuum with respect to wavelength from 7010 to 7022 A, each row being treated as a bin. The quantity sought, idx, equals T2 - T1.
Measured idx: 0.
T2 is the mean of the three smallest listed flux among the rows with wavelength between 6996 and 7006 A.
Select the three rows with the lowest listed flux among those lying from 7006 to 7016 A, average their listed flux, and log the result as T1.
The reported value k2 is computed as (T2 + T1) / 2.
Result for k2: 8.3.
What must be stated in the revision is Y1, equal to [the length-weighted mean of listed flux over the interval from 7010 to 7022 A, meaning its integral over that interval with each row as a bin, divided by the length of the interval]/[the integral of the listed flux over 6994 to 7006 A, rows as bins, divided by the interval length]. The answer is 1.11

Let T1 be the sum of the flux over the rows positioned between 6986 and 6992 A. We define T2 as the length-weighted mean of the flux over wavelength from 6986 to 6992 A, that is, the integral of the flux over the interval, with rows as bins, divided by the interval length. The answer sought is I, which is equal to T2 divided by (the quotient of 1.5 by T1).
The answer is 137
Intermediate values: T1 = 24.8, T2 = 8.3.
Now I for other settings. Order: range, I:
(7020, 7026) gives 168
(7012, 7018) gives 158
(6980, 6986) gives 126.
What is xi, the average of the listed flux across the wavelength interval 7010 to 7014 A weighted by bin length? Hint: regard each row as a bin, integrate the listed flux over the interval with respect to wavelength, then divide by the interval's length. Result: 9.3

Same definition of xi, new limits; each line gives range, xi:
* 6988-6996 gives 8.1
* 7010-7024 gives 9.0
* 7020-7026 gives 9.2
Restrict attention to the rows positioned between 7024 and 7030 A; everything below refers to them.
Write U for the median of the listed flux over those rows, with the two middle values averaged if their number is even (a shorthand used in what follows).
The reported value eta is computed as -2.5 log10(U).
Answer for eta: -2.30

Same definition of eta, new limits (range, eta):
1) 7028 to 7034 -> -2.50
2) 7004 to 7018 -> -2.33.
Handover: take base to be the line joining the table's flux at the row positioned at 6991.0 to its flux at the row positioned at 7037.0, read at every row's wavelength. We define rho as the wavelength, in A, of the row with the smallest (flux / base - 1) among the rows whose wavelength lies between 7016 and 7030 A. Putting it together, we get 7027.0 A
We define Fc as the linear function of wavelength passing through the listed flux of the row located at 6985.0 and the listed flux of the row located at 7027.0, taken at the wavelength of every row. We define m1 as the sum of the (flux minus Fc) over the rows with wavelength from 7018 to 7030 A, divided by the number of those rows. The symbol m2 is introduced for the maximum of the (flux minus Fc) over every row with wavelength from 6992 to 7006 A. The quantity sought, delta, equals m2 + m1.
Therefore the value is 2.7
